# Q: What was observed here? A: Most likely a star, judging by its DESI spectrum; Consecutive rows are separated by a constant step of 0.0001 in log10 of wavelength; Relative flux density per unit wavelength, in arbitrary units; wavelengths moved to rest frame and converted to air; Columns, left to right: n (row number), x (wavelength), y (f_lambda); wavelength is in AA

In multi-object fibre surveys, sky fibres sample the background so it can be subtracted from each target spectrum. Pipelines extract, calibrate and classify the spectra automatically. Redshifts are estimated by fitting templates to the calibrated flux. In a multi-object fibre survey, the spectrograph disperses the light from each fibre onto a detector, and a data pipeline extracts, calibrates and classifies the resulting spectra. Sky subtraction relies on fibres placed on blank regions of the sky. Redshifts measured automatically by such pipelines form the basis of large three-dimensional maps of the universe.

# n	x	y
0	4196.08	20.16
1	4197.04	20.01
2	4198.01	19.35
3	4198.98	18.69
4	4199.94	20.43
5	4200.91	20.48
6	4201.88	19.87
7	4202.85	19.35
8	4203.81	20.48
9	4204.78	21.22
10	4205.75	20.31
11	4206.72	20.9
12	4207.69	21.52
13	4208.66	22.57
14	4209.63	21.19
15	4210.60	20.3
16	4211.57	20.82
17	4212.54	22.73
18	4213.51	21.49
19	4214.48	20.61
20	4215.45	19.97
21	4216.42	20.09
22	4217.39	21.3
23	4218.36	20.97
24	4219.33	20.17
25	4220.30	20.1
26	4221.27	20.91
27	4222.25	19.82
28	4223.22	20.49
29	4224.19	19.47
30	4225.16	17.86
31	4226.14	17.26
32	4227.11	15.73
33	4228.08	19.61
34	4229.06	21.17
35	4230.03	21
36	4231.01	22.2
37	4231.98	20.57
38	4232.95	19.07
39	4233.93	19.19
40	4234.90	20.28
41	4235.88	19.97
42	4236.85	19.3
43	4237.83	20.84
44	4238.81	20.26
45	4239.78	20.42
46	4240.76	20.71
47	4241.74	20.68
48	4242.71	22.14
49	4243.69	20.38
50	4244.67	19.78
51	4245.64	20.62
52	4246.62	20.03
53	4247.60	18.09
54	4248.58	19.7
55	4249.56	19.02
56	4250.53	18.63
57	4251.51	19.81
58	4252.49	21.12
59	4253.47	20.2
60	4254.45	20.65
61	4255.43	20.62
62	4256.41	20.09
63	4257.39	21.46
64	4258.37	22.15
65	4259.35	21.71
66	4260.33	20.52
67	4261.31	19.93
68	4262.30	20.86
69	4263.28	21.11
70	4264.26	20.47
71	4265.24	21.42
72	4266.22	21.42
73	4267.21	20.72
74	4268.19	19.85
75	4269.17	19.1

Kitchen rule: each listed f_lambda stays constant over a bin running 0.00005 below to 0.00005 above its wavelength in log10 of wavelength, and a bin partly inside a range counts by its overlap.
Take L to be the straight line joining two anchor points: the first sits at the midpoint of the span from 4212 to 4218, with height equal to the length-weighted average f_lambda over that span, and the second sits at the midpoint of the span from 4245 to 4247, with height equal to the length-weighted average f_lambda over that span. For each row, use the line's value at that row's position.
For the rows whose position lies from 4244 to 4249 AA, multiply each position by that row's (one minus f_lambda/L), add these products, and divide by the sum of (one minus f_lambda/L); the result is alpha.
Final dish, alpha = 4247.3 AA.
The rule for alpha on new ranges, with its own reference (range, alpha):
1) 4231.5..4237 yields 4234.6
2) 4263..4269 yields 4265.3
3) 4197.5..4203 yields 4200.2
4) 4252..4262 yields 4257.3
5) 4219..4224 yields 4221.1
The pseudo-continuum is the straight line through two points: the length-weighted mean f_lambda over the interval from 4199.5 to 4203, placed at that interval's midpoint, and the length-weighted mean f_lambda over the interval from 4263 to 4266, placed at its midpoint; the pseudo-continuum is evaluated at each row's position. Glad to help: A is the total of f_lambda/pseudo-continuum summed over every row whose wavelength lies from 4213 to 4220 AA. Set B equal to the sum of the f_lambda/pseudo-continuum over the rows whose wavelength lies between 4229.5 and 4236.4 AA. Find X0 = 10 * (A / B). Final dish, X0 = 10.3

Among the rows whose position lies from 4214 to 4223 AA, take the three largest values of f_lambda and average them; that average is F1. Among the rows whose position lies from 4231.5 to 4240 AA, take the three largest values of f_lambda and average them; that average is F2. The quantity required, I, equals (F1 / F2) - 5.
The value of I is -3.98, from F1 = 21.1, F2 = 20.6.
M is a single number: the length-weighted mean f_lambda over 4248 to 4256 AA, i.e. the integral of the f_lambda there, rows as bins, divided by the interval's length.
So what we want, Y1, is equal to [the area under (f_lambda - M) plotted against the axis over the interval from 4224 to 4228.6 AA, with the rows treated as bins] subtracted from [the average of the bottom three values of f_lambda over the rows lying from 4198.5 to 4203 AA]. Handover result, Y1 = 28.7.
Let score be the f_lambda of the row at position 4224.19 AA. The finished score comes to 19.47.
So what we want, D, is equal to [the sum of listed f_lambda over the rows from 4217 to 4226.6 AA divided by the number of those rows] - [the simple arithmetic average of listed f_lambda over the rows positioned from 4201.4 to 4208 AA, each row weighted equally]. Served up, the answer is -0.7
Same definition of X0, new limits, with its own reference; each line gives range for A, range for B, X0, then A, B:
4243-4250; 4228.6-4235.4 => 9.5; 6.62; 6.98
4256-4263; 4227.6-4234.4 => 10.0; 6.99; 6.96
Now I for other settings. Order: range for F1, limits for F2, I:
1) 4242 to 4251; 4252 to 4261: -4.03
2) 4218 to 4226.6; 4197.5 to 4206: -4.00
